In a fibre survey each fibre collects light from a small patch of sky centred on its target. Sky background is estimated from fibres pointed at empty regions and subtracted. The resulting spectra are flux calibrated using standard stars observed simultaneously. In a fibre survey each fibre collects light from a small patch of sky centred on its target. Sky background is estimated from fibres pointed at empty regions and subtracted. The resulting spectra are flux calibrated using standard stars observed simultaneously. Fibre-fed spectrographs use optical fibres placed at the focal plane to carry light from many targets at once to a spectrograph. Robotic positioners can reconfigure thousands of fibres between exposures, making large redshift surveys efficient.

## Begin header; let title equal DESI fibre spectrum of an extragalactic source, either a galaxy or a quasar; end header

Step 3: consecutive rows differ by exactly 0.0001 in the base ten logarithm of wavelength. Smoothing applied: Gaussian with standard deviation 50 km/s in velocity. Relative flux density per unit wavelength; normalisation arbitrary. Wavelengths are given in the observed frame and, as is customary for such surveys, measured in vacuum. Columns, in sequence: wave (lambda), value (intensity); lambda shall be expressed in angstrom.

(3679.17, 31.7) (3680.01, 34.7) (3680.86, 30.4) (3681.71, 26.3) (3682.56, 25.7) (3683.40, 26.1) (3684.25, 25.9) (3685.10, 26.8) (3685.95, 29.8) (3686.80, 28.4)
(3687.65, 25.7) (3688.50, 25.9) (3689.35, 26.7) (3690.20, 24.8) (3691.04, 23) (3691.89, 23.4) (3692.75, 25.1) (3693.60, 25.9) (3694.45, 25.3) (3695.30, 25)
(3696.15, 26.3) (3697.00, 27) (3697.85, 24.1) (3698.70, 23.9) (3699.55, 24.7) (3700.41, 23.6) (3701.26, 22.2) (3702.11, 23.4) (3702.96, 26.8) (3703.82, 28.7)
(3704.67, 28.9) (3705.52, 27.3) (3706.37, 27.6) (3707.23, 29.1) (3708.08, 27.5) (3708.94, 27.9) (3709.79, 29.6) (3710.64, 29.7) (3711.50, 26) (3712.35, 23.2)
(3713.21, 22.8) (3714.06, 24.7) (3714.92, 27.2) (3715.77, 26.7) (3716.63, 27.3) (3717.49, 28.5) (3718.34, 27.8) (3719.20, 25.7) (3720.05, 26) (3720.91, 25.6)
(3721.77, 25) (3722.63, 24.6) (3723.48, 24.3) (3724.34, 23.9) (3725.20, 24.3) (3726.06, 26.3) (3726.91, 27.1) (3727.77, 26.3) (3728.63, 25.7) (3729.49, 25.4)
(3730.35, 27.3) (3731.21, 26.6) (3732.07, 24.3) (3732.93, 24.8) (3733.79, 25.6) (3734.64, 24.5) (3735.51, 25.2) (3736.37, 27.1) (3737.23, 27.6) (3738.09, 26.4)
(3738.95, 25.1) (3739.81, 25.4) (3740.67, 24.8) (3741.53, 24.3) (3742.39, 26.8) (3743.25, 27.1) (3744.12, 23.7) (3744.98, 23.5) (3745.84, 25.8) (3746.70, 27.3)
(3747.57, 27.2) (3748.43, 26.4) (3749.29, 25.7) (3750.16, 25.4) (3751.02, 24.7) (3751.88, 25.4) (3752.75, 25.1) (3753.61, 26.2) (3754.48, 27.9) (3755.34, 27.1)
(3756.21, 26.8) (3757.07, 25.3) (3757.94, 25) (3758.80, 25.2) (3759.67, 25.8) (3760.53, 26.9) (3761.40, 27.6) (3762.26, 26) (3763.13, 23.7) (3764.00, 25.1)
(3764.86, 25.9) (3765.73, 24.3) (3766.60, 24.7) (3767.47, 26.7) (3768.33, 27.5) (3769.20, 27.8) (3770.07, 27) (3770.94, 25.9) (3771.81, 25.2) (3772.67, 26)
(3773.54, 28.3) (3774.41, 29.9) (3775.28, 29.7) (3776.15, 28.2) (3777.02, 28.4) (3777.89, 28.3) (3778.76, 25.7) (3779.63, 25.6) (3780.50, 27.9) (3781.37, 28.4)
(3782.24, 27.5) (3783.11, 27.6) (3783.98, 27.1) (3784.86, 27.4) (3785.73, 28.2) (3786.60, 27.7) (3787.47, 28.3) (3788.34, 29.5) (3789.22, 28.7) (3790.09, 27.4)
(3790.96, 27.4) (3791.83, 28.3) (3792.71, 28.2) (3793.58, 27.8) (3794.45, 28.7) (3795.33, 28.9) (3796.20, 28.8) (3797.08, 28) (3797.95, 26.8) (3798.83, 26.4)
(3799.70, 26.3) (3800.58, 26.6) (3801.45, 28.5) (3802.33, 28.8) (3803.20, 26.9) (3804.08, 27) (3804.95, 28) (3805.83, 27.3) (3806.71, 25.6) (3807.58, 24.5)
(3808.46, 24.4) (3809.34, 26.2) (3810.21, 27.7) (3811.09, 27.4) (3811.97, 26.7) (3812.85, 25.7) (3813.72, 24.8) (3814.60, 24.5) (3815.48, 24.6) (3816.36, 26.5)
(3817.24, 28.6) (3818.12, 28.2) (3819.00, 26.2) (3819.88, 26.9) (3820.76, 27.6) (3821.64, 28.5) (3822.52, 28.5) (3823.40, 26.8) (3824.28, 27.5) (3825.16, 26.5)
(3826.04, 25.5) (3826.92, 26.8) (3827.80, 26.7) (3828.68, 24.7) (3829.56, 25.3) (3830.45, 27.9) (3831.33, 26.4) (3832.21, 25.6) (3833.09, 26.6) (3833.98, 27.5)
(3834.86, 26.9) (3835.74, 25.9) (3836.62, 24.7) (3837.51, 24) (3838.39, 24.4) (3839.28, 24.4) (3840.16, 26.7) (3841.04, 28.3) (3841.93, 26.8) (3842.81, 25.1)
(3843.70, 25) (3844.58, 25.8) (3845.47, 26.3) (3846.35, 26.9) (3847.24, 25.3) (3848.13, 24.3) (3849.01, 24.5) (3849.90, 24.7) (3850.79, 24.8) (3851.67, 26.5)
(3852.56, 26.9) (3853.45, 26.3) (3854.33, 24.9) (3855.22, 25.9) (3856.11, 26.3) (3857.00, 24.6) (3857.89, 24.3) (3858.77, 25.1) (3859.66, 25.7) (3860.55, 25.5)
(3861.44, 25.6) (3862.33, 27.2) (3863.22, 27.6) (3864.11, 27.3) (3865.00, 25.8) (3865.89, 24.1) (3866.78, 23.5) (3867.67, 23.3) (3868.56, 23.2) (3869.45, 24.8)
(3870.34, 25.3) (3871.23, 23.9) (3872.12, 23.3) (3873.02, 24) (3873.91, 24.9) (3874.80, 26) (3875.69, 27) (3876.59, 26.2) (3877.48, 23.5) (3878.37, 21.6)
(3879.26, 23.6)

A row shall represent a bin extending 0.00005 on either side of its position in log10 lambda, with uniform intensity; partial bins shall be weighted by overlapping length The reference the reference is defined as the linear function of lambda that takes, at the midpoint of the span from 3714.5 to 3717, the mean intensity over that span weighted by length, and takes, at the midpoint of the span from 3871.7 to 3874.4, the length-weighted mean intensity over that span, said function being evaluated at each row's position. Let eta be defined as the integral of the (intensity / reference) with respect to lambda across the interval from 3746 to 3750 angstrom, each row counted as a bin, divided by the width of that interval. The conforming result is 1.00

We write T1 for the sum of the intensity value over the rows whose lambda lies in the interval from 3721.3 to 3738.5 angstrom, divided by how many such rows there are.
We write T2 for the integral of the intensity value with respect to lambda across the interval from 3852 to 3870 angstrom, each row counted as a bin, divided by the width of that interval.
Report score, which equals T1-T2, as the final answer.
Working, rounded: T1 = 25.6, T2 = 25.4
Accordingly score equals 0.2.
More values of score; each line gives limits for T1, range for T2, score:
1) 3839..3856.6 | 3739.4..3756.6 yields 0.0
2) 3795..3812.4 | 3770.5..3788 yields -0.5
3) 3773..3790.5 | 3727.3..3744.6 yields 2.3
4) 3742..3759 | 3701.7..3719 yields -1.1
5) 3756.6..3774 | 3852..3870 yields 0.6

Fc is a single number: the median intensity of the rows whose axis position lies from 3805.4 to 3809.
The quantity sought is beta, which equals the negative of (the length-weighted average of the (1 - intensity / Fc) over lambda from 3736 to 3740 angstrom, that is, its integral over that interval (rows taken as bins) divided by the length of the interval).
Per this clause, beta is 0.052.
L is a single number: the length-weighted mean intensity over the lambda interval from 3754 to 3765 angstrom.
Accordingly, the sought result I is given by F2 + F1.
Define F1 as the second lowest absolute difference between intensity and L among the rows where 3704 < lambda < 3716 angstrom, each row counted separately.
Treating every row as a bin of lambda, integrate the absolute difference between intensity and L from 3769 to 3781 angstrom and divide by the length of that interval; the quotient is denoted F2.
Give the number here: 2.3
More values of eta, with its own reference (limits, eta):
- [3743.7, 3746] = 0.91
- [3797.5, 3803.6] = 1.07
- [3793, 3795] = 1.11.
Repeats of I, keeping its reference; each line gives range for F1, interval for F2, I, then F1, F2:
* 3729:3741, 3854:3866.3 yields 1.4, 0.43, 0.9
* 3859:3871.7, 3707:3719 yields 2.3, 0.33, 2.0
